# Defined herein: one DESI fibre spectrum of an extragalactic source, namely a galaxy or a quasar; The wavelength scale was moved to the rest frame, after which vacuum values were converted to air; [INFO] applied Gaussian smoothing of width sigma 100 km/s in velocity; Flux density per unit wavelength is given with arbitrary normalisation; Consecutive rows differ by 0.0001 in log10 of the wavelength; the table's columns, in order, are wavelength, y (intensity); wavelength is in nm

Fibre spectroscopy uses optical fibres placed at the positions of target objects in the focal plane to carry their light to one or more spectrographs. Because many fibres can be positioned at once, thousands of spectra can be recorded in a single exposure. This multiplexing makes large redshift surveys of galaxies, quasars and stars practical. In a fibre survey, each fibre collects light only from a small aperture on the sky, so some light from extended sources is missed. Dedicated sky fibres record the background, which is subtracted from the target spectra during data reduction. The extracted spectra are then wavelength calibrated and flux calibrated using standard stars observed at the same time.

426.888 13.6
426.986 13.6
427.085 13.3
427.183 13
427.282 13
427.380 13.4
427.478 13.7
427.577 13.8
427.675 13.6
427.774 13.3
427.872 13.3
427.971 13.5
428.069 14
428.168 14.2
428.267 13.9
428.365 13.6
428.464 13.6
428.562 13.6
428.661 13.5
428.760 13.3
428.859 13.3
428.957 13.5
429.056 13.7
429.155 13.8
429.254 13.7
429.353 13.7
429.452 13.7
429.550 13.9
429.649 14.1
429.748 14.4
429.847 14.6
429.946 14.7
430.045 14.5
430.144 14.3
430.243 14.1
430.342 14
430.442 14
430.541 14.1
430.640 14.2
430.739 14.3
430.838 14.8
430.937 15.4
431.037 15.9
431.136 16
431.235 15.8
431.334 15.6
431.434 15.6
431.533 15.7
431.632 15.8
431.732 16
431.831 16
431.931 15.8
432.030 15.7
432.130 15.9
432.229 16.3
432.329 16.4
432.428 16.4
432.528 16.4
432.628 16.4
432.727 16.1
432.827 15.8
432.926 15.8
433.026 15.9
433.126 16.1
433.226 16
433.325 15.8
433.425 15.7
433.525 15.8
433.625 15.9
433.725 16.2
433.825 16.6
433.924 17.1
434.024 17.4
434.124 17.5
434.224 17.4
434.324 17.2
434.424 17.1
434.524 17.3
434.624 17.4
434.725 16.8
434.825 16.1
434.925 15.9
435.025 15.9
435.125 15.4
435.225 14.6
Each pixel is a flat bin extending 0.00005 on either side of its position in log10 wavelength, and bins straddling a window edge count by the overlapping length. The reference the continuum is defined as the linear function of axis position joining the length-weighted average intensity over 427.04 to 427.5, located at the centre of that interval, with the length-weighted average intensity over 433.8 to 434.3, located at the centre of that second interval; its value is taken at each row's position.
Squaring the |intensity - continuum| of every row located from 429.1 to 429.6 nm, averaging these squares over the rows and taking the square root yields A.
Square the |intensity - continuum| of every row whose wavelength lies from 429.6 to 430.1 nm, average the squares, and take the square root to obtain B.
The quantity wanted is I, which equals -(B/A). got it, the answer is -0.49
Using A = 0.7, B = 0.36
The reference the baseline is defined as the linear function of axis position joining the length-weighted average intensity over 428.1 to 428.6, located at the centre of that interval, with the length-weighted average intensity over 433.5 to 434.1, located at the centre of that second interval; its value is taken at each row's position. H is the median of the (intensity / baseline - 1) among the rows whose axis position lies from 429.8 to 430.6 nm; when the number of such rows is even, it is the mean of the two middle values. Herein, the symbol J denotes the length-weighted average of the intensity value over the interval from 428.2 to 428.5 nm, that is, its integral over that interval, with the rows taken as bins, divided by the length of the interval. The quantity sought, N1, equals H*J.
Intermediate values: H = -0.036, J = 13.7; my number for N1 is -0.50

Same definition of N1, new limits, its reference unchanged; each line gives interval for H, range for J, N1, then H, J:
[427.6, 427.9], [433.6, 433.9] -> -0.24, -0.015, 16.4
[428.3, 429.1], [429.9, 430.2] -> -0.47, -0.032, 14.5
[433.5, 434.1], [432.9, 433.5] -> -0.16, -0.010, 15.9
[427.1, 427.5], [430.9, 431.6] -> -0.06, -0.004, 15.7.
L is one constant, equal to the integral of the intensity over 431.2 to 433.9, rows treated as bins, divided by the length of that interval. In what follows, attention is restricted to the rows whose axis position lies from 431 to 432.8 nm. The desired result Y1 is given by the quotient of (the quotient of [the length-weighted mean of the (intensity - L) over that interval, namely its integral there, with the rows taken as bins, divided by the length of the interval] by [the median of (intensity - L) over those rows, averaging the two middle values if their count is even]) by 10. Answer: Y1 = 0.018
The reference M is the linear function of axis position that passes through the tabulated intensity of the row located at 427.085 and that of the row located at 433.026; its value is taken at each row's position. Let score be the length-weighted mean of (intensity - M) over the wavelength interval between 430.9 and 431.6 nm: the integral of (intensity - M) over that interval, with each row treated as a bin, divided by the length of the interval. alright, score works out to 0.6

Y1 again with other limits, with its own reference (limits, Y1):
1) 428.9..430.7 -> 0.100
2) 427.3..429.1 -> 0.100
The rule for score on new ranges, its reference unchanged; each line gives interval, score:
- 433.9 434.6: 0.9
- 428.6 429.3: -0.6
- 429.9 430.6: -0.4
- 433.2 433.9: -0.1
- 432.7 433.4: 0.0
